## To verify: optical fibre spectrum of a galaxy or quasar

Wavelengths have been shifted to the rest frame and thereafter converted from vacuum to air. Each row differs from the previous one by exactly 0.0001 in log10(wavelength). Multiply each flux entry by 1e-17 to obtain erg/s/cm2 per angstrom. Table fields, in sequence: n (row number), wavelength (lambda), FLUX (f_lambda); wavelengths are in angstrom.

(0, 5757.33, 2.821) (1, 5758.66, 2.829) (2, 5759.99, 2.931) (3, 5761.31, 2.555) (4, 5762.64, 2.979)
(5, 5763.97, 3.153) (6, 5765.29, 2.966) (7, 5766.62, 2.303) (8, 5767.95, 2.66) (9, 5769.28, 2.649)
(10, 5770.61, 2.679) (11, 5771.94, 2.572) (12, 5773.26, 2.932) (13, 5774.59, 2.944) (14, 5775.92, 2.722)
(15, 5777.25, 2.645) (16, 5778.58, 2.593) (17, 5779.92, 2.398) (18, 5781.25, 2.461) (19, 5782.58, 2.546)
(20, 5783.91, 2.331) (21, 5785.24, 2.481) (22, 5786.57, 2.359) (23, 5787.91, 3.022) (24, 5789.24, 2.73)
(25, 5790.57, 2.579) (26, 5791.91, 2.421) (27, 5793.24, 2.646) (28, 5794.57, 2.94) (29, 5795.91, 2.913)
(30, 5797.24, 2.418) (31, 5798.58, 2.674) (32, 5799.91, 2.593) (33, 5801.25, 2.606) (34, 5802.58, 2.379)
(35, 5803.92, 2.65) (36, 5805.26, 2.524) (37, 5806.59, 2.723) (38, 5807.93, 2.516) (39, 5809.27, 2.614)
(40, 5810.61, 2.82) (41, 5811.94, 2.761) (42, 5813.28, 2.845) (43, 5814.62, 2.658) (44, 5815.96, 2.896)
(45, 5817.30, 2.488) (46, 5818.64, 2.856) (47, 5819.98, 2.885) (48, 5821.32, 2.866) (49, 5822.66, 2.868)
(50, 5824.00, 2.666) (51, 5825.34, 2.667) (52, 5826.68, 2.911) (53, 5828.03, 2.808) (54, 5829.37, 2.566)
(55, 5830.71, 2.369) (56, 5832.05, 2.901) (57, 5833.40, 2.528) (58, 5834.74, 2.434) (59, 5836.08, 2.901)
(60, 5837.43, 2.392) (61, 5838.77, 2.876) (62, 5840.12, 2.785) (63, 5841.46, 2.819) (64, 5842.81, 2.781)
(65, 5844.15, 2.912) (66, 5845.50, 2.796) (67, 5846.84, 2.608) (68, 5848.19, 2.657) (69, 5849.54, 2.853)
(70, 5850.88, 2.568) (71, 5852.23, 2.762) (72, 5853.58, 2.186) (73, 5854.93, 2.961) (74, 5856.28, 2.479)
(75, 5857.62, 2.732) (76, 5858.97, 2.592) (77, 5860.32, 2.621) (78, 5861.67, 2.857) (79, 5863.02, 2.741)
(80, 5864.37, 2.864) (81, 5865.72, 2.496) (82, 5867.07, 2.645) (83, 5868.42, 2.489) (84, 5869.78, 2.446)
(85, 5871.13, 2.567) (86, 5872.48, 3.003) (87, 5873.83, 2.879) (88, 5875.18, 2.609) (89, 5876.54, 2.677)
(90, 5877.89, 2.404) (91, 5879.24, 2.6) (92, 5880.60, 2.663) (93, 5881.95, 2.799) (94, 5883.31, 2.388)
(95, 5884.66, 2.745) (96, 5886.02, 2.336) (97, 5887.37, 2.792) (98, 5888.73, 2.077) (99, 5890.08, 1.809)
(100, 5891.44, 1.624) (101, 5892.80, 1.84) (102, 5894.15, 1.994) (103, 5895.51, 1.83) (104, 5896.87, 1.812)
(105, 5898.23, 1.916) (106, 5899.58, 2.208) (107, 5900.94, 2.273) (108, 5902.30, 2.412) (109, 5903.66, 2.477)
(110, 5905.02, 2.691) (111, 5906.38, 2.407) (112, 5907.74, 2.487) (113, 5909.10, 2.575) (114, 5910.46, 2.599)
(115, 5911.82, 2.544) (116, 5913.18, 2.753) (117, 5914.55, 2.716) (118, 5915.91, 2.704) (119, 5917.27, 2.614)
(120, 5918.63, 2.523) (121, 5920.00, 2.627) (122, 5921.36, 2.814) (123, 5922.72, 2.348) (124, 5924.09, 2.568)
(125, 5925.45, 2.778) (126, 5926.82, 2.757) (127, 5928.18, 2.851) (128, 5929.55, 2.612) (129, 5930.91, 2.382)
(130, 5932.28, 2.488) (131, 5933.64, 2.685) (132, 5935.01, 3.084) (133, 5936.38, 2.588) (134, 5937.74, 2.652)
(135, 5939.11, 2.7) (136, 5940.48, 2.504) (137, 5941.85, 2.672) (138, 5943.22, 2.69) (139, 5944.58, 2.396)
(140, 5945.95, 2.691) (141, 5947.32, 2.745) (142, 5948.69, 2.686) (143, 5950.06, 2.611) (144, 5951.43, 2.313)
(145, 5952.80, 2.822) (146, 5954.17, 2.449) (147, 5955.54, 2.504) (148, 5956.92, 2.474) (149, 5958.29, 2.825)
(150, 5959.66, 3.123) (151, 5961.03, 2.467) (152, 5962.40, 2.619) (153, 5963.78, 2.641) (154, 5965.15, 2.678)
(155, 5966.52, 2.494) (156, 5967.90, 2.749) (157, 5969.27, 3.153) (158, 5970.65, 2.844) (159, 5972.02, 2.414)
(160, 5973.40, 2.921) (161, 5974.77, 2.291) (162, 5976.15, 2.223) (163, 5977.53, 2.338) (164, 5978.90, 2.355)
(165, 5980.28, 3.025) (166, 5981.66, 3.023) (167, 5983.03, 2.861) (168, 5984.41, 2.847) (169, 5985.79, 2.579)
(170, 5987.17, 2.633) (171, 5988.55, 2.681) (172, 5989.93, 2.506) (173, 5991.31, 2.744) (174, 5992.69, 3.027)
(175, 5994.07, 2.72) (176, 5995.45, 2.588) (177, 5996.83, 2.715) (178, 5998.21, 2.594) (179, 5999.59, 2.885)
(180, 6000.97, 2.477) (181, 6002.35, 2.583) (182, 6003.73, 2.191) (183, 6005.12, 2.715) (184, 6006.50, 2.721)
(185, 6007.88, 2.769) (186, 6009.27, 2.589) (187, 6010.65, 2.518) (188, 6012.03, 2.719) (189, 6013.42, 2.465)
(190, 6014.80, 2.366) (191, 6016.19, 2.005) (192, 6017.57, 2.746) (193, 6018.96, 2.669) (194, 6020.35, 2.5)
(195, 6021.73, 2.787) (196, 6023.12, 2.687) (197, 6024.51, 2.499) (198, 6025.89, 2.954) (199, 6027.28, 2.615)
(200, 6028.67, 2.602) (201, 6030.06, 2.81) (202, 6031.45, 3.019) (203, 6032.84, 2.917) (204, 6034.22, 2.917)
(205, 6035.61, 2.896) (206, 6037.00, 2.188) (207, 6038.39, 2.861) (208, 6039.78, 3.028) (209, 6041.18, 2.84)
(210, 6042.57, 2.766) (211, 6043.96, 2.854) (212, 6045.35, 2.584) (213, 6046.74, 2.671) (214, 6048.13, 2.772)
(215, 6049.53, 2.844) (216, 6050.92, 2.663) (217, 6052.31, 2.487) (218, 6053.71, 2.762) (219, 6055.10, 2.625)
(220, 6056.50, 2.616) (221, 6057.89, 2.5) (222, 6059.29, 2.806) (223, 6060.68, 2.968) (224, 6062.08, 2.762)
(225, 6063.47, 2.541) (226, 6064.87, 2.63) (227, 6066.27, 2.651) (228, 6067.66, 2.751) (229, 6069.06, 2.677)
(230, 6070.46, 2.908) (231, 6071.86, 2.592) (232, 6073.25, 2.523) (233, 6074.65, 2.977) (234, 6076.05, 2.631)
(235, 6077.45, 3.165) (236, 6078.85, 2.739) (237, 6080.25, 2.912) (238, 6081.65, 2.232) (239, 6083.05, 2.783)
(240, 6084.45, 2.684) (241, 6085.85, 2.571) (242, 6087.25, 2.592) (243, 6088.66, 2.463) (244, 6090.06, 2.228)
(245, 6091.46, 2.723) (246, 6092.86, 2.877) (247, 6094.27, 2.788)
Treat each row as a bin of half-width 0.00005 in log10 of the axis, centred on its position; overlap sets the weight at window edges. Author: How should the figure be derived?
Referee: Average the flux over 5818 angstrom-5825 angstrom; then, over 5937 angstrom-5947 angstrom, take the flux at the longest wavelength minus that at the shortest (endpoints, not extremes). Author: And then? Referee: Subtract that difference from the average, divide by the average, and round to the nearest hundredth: 0.99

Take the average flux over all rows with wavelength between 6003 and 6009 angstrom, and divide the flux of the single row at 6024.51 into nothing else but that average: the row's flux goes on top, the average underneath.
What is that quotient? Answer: 0.96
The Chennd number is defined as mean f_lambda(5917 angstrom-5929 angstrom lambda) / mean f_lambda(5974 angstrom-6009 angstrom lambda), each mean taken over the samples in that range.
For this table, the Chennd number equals 1.00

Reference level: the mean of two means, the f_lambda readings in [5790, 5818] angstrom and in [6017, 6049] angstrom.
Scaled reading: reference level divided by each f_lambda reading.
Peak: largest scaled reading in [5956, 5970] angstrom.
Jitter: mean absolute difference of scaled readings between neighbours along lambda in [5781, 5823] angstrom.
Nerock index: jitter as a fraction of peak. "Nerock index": 0.068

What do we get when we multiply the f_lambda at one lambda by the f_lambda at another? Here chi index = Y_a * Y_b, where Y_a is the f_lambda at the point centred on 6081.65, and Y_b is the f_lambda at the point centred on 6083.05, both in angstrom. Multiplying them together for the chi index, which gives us 6.2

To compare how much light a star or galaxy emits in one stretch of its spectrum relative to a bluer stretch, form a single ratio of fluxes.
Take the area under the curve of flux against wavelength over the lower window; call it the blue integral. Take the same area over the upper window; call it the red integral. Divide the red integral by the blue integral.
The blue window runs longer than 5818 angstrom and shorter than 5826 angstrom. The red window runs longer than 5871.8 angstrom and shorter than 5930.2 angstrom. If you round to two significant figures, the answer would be 6.4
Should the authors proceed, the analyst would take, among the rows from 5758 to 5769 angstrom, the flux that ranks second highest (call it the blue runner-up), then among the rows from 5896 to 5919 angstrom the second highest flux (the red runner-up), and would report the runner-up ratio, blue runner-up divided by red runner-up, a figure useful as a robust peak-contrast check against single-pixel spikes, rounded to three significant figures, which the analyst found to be 1.10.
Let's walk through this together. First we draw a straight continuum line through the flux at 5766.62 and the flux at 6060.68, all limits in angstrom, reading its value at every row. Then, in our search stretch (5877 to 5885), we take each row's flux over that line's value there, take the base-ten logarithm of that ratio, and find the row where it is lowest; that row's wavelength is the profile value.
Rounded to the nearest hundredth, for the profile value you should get 5883.31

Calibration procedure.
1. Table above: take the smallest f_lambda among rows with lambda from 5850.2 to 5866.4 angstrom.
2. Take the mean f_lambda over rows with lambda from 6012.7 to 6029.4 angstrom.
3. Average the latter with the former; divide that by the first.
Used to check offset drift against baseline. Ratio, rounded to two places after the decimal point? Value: 1.09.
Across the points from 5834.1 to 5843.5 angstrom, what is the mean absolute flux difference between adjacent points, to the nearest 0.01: 0.27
